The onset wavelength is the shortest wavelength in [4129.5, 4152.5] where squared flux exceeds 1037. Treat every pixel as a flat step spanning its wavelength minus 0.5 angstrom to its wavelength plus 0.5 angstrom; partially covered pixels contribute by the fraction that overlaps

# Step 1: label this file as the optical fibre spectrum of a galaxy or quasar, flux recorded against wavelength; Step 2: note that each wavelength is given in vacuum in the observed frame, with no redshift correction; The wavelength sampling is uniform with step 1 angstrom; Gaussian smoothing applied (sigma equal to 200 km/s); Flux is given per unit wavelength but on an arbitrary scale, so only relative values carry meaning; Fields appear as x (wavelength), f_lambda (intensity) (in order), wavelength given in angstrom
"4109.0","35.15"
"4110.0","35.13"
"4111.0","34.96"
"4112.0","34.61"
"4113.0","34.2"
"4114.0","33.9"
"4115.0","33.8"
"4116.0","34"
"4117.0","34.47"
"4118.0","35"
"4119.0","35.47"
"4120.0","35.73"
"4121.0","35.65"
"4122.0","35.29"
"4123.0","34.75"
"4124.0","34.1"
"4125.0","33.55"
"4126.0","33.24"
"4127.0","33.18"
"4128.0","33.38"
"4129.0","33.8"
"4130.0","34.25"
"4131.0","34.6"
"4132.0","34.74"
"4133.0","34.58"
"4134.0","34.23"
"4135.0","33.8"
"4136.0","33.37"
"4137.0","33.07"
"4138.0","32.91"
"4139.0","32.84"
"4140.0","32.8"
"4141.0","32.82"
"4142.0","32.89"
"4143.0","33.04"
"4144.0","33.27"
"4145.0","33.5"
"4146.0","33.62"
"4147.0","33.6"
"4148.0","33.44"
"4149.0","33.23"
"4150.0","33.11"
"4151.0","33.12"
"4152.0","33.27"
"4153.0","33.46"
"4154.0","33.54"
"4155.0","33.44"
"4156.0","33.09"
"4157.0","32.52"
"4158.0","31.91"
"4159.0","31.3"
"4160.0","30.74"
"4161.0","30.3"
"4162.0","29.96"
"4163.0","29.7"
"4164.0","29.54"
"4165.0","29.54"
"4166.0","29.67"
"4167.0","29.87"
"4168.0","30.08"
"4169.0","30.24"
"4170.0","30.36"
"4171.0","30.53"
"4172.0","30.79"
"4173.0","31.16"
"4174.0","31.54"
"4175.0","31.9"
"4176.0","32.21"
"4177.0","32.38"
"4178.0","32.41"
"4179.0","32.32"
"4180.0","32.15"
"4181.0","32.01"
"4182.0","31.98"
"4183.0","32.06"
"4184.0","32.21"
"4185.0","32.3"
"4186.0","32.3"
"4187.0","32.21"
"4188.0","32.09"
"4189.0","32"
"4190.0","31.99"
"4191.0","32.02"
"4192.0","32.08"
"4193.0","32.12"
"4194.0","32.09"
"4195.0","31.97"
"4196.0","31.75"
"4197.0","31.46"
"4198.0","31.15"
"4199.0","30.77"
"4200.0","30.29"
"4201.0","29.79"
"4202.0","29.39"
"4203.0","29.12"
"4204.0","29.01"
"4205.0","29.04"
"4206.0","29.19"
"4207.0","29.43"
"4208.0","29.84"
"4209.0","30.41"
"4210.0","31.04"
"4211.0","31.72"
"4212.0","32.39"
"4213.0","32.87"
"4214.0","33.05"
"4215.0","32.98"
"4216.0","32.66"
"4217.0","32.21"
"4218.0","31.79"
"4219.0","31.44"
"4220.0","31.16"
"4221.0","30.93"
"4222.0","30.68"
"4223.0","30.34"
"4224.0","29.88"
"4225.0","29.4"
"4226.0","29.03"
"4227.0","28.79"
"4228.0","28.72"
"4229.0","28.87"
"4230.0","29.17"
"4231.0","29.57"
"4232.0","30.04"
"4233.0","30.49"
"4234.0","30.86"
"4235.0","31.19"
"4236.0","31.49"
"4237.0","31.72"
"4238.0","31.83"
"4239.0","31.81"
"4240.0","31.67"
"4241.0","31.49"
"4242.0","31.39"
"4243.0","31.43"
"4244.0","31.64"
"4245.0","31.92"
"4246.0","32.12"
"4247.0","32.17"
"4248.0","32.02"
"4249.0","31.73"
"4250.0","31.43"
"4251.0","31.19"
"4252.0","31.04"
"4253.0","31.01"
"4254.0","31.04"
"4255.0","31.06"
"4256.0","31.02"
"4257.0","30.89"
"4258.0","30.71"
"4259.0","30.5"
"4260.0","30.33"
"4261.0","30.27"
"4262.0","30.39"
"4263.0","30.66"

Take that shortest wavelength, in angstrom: 4130.0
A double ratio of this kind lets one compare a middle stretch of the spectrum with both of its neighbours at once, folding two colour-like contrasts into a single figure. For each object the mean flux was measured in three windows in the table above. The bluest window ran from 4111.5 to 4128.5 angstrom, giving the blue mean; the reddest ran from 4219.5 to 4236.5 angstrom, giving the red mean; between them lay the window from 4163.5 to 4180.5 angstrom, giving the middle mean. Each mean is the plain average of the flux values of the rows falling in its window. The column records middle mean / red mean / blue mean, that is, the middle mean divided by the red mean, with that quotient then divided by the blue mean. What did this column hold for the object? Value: 0.0300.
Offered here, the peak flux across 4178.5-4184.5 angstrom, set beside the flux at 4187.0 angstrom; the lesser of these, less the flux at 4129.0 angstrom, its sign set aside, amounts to 1.6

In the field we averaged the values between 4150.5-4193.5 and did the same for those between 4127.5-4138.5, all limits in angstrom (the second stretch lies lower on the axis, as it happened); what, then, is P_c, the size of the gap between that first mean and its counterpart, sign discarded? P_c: 2.2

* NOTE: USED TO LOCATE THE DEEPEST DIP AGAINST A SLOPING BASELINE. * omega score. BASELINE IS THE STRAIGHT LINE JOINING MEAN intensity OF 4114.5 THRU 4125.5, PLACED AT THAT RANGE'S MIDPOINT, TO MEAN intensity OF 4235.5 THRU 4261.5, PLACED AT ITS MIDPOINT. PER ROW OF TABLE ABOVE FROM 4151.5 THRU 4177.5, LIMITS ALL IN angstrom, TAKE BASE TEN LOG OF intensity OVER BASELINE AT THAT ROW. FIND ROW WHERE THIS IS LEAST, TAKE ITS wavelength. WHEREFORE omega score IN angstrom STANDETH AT 4164.0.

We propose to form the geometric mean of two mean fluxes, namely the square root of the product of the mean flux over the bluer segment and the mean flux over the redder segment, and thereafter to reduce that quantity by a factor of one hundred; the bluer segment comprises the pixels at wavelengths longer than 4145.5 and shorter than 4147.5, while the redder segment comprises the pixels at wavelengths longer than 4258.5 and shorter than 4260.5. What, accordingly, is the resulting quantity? 0.320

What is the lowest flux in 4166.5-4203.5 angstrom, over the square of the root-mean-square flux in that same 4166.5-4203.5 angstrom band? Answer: 0.0294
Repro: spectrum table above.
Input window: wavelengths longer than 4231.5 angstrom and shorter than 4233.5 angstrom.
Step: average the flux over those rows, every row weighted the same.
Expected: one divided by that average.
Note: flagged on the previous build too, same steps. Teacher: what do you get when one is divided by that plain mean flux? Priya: 0.0330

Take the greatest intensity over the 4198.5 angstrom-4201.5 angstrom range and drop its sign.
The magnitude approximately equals 30.8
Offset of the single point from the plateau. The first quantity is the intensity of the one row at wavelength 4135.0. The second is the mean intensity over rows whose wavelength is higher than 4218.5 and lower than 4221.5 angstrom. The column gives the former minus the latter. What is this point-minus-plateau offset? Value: 2.6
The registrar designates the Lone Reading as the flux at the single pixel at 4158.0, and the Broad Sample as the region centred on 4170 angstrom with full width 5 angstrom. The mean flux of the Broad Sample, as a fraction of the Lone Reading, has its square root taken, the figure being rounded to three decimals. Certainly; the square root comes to 0.976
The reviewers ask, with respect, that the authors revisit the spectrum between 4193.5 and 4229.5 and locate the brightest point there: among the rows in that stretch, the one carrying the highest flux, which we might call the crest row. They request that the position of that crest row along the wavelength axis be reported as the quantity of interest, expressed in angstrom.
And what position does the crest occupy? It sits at 4214.0 angstrom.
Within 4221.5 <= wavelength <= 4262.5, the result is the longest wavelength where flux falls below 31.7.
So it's 4262.0 angstrom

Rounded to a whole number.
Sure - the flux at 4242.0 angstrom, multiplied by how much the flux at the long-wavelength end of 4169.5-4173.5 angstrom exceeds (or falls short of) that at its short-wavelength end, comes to 25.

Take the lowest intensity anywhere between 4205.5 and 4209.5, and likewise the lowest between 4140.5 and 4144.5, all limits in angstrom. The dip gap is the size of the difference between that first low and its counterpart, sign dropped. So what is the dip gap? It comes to 3.6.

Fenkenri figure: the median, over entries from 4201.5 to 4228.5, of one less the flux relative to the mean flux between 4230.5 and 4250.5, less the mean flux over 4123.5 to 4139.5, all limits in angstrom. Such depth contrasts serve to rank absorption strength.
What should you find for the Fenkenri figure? -33.7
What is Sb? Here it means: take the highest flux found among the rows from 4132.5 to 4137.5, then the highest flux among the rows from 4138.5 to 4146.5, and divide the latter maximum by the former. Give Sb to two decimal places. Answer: 0.97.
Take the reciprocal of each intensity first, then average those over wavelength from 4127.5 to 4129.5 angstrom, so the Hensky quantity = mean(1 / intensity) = 0.0298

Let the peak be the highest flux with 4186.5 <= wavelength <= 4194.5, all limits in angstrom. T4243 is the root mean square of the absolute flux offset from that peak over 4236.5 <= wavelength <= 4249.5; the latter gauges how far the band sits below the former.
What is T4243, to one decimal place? 0.5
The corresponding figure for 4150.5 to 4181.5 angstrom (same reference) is 1.5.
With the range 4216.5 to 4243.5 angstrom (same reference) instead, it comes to 1.9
